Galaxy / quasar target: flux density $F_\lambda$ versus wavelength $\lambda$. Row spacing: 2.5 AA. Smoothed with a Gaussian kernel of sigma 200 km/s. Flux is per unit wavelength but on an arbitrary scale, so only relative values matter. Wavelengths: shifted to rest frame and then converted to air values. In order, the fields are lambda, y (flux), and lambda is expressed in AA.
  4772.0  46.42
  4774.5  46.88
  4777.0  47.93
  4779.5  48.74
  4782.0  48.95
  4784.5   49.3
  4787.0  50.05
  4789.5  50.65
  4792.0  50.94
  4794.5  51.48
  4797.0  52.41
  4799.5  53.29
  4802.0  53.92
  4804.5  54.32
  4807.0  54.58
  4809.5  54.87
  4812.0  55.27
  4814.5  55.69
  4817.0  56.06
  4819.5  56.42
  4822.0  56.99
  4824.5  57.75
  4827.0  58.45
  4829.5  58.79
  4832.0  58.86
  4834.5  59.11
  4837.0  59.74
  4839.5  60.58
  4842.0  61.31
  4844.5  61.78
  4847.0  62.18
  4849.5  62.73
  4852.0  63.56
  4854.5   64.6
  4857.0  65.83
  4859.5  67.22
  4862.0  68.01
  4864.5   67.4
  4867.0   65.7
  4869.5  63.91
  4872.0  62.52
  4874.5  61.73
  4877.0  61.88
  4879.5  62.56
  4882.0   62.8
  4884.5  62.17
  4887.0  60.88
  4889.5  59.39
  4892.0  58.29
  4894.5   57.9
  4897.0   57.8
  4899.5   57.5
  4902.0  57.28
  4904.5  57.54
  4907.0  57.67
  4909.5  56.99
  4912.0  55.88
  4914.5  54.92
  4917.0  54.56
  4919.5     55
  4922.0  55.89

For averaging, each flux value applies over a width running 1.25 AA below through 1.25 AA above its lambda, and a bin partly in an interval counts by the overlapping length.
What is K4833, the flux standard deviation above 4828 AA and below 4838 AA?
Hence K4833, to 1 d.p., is 0.4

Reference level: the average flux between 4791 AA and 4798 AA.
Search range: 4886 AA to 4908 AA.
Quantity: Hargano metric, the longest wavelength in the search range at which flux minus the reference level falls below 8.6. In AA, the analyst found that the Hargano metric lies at 4907.0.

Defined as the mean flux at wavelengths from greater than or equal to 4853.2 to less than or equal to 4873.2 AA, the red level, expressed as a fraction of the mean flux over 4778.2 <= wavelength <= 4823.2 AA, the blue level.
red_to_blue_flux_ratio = 1.24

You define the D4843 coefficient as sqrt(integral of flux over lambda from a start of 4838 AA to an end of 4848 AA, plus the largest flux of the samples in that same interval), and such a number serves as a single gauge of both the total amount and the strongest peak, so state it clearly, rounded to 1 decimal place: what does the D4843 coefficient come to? 26.0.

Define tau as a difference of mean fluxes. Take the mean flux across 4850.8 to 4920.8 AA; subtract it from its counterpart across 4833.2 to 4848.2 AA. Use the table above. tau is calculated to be 0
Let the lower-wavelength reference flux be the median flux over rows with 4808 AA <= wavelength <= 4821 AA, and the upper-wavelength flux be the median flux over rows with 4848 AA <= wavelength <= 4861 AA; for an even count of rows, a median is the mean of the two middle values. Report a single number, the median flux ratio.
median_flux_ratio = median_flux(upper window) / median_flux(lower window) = 1.16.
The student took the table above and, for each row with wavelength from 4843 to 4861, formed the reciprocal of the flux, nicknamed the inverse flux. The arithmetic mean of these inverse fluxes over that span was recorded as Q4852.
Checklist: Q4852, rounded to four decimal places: 0.0156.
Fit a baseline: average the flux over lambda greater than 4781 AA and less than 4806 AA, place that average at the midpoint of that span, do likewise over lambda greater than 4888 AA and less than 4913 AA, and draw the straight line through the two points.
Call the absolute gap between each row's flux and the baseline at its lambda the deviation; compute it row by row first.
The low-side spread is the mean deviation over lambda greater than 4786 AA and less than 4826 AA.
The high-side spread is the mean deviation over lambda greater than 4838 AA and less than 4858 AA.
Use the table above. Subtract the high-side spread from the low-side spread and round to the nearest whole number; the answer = -6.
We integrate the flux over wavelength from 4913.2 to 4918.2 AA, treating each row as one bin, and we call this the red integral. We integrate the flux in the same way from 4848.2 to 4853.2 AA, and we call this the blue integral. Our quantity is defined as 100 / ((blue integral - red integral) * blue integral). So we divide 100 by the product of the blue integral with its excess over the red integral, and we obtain 0.01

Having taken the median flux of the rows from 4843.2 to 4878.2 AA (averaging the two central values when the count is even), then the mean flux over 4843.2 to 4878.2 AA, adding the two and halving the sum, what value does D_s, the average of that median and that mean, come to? 64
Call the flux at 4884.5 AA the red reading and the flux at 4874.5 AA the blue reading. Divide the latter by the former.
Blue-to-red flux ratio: 0.993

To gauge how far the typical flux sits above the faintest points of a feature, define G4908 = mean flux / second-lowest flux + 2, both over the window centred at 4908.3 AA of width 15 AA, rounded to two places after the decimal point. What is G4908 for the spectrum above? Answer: 3.01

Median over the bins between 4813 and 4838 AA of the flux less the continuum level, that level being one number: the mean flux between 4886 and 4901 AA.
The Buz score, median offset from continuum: -0.5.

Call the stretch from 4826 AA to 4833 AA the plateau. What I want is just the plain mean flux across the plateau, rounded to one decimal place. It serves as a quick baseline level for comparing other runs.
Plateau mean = 58.7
